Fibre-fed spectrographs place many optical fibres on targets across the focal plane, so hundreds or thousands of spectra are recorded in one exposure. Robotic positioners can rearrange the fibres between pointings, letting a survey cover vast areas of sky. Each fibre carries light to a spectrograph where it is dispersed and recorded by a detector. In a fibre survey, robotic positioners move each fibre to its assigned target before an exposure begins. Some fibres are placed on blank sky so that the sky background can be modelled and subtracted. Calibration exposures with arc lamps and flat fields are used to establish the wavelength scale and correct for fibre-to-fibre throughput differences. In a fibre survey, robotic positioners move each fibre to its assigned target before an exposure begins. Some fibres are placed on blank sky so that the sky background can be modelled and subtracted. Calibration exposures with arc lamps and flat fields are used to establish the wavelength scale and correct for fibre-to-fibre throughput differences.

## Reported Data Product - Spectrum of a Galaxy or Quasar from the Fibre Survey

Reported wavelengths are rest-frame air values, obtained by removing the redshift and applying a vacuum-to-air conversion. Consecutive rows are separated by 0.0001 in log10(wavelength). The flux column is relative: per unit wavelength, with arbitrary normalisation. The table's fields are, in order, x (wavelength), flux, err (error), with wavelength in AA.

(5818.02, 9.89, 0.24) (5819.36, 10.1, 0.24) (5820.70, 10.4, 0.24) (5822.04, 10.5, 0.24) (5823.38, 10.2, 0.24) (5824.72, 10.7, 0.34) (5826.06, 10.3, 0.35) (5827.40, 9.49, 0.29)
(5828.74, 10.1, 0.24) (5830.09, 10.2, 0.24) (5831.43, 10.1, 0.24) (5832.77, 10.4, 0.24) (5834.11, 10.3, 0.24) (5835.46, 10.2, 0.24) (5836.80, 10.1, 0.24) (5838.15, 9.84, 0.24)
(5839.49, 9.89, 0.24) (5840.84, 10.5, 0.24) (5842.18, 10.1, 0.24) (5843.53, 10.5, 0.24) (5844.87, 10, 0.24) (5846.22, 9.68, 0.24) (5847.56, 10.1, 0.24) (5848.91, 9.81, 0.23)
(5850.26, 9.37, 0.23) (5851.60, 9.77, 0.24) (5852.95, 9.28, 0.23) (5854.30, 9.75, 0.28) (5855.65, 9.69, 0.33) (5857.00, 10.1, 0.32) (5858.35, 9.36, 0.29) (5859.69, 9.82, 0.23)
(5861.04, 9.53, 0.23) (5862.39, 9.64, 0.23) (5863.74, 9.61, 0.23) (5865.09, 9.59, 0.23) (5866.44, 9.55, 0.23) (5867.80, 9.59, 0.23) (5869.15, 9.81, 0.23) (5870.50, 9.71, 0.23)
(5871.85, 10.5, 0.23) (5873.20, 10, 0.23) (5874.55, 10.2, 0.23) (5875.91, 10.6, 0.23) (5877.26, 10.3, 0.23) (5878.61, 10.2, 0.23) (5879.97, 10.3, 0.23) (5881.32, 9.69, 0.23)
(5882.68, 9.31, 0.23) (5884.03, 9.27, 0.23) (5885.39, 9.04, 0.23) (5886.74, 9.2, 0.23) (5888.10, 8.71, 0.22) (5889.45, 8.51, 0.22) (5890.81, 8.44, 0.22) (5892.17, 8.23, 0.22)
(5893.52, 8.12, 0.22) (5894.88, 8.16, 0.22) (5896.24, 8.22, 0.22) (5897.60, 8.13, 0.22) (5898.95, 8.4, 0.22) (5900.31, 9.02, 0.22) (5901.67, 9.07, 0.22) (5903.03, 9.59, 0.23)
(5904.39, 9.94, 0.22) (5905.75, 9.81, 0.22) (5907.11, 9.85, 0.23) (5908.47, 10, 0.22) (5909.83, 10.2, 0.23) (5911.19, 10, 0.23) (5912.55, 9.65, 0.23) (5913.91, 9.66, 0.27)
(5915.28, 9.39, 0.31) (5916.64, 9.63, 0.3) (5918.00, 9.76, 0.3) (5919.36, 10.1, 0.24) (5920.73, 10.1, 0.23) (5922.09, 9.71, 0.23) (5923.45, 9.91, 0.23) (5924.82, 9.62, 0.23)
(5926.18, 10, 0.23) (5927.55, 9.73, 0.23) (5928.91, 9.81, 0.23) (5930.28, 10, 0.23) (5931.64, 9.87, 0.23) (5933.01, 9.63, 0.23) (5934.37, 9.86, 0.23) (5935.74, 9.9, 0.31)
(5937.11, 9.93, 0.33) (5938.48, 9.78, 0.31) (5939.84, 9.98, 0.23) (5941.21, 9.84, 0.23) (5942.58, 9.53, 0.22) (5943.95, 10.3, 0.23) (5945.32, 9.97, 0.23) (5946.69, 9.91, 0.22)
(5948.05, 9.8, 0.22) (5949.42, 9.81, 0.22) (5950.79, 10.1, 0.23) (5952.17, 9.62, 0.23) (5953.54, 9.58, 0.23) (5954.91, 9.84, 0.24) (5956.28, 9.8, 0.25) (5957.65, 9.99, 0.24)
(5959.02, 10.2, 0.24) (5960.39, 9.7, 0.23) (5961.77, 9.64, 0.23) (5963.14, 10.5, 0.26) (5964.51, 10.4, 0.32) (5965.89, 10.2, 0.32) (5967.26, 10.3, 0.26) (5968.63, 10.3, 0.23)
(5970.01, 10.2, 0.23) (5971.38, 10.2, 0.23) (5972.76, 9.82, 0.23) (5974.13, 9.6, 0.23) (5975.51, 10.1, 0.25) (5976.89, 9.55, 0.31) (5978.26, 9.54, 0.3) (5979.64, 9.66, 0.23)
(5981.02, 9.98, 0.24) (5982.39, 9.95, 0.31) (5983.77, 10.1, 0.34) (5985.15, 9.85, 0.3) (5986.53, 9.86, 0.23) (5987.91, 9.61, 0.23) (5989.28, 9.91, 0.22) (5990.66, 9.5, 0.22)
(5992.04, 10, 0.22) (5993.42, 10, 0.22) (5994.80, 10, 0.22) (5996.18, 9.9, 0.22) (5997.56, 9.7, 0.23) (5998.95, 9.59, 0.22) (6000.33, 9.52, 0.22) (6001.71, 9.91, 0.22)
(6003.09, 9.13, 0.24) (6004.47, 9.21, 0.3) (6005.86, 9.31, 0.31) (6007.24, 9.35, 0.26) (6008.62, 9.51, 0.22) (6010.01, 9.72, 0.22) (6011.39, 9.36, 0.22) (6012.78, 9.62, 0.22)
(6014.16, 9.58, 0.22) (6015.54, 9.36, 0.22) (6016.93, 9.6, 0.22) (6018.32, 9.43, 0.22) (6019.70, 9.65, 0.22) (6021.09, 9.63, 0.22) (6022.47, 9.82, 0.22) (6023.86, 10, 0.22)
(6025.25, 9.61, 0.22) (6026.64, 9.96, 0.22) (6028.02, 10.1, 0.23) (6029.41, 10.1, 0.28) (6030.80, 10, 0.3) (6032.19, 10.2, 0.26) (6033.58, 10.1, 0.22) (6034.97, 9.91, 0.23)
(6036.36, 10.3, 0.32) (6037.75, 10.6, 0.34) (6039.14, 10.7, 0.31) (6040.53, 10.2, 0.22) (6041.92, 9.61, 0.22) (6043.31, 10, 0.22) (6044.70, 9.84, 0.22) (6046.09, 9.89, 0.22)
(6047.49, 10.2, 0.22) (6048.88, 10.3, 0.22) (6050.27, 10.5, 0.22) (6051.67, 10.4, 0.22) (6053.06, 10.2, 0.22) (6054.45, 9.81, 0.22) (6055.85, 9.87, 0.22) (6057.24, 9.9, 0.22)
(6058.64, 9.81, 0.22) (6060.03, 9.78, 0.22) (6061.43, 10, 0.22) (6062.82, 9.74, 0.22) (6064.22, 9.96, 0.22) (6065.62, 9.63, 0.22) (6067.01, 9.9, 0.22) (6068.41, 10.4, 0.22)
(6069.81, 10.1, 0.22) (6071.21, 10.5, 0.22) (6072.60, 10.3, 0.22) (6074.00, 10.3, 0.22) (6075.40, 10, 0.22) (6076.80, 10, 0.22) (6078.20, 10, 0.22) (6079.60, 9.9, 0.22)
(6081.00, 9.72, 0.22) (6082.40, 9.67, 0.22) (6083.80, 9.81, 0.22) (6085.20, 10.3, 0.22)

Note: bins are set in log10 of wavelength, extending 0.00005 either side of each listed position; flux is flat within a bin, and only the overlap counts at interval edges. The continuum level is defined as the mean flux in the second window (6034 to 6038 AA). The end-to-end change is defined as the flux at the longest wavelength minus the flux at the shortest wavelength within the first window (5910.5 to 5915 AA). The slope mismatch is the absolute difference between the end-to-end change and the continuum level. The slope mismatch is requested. 10.6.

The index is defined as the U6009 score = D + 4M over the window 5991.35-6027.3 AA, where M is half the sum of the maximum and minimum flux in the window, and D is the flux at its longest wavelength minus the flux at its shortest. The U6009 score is 38.2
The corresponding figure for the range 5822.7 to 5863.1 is 39.4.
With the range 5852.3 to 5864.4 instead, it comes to 39.1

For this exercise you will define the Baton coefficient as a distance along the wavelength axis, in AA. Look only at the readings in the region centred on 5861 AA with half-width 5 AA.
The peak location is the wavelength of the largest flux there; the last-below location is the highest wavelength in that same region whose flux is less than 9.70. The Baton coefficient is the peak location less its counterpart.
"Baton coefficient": -8.1 AA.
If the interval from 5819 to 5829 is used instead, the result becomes -2.7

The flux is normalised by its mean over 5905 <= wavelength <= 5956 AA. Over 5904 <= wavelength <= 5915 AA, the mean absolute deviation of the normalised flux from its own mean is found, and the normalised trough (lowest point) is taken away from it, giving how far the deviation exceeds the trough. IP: -0.966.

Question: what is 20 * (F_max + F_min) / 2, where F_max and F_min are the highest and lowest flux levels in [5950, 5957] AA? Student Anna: 197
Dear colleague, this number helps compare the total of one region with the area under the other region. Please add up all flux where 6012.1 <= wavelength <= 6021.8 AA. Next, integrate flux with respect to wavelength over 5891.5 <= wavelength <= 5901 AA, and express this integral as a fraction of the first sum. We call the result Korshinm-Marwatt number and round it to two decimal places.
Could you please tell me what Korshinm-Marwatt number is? 1.18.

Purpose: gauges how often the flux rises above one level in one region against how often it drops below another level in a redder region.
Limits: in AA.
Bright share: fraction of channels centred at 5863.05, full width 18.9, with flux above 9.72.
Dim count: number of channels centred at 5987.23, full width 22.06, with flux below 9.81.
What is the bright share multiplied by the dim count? 2.1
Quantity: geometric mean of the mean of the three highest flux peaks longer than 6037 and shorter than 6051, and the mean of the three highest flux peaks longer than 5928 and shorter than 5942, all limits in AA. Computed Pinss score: 10.3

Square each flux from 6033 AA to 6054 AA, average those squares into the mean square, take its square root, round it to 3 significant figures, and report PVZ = 10.2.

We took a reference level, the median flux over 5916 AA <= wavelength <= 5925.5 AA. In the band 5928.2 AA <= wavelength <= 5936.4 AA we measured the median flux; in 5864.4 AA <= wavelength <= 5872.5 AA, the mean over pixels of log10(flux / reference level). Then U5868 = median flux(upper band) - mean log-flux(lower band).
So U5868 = 9.86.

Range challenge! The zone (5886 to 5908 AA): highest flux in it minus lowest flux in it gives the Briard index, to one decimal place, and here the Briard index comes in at 1.8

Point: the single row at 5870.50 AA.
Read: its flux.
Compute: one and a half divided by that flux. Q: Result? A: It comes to 0.154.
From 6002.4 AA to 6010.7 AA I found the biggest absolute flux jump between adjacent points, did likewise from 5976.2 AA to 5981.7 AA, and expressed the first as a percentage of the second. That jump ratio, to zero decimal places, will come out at 66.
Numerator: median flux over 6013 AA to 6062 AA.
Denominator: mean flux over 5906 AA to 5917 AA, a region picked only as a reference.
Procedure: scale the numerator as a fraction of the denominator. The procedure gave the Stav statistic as 1.02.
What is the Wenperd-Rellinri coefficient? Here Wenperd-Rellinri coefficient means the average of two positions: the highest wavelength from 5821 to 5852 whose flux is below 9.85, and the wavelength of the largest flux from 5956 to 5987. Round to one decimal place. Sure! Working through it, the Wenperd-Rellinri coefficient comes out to 5907.4 AA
